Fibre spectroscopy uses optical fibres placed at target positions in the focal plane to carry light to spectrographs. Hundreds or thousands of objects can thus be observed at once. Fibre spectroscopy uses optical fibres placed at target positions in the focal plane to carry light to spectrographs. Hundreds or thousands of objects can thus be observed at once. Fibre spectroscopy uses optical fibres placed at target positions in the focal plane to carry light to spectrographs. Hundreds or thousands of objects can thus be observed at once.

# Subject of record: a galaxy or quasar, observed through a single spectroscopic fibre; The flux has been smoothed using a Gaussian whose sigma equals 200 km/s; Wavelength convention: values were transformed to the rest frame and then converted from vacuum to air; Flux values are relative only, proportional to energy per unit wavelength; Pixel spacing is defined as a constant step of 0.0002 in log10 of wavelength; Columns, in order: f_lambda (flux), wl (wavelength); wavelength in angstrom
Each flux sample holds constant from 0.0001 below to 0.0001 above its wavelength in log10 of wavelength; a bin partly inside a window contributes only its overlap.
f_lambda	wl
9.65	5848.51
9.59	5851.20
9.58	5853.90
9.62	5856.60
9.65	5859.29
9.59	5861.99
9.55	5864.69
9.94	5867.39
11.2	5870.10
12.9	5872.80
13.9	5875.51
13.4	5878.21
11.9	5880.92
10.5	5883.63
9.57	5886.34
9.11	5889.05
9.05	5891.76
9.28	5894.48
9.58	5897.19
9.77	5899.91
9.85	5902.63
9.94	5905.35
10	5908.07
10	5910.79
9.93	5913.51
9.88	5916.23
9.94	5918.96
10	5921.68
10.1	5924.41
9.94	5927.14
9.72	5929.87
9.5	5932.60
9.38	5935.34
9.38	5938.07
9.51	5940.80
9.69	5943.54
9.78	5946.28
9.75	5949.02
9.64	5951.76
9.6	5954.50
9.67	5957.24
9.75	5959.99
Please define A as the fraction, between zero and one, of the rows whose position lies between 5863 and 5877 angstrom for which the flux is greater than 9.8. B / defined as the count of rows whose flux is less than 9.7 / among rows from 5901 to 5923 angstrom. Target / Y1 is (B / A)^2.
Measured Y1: 0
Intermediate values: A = 0.80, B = 0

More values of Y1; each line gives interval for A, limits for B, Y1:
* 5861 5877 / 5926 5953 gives 81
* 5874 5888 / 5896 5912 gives 2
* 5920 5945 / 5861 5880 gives 36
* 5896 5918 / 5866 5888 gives 2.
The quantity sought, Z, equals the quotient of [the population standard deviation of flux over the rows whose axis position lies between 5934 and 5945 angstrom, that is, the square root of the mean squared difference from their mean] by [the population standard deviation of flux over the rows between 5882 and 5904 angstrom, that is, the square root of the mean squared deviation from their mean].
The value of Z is 0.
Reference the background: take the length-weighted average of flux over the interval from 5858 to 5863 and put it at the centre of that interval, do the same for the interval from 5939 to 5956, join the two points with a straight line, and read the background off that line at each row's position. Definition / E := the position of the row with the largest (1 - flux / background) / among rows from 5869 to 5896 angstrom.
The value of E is 5891.76 angstrom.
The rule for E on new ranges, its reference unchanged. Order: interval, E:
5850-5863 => 5853.90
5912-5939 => 5938.07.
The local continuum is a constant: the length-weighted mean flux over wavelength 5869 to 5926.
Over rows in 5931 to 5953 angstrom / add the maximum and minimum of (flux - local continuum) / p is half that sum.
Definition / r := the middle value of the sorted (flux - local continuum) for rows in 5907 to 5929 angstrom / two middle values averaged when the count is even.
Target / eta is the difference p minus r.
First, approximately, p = -0.9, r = -0.5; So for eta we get -0.4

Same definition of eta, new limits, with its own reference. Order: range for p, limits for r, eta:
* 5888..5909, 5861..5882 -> -2.0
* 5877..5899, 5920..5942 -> 1.6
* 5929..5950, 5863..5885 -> -2.0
